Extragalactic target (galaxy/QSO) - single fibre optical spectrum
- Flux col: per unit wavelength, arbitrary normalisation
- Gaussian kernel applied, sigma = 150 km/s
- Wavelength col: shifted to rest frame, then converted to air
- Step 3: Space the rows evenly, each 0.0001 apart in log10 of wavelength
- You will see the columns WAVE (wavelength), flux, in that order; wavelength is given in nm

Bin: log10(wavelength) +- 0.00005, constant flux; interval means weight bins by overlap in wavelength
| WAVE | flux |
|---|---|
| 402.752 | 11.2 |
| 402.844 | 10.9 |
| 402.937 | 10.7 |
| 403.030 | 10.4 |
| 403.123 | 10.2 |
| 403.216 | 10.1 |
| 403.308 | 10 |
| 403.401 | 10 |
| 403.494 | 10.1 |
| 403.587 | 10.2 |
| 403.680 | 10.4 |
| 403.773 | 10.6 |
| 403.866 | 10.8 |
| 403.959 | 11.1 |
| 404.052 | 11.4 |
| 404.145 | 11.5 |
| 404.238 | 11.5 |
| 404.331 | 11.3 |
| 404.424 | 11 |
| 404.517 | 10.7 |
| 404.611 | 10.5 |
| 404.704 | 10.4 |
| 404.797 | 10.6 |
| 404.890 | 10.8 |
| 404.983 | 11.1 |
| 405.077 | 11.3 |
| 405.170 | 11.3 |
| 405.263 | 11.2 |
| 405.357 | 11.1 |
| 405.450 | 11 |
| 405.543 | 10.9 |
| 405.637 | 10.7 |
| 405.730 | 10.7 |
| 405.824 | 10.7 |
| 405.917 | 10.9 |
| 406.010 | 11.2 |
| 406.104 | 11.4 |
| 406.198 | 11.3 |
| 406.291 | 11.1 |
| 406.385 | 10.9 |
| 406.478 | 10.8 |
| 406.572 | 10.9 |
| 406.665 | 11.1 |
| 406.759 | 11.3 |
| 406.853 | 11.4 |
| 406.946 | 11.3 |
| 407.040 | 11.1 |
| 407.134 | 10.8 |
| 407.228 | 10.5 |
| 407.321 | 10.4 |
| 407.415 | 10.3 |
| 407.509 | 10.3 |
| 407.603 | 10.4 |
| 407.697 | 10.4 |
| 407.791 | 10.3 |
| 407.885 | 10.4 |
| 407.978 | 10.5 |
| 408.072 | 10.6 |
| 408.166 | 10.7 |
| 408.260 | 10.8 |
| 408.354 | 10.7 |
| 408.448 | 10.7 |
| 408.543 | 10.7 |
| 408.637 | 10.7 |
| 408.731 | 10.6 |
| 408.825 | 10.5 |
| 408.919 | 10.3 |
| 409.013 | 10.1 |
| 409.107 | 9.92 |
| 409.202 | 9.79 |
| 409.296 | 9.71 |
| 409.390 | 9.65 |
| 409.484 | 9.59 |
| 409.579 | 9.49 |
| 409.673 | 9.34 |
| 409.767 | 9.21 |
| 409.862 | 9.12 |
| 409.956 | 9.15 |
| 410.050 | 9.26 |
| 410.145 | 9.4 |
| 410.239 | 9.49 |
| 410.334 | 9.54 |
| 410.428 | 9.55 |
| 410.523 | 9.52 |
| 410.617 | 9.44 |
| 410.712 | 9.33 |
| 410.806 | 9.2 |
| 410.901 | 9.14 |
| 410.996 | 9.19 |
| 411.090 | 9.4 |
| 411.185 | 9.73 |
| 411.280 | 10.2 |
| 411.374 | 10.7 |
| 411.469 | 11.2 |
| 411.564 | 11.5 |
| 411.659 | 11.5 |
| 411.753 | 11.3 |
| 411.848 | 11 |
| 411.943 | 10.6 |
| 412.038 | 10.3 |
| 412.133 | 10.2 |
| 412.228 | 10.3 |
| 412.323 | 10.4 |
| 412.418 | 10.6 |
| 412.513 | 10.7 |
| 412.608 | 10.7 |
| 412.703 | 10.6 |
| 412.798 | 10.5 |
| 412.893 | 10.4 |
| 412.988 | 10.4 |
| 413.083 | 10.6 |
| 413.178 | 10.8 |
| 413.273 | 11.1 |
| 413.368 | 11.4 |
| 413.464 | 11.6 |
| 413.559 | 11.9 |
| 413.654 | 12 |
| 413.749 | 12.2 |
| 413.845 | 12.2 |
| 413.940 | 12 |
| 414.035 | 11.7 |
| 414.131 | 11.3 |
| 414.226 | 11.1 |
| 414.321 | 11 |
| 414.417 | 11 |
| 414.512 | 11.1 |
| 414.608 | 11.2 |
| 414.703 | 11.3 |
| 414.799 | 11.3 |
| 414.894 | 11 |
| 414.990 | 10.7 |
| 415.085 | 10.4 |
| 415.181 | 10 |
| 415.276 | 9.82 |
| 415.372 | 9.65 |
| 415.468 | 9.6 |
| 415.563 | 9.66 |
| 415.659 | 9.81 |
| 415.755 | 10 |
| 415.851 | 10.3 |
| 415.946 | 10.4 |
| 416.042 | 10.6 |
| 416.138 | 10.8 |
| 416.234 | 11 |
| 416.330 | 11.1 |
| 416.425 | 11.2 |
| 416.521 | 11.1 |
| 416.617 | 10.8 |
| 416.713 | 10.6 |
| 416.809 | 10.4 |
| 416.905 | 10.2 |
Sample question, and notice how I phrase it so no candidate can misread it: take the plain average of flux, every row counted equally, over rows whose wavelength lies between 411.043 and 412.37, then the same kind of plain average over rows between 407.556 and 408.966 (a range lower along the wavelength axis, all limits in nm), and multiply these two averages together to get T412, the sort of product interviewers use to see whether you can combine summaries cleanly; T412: 112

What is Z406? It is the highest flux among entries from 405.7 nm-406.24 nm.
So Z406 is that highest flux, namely 11.4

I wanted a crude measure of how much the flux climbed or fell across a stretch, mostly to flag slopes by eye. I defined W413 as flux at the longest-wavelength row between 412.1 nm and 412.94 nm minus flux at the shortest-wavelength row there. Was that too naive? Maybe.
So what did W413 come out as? 0.20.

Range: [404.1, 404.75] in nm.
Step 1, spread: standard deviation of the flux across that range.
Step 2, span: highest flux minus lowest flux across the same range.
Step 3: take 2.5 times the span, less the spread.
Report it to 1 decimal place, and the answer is 2.3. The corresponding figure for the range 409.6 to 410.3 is 0.8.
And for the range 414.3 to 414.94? 0.6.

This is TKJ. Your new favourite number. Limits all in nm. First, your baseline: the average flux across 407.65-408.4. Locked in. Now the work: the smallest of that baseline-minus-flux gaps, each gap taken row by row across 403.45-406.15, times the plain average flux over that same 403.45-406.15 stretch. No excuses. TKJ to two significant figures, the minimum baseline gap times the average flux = -10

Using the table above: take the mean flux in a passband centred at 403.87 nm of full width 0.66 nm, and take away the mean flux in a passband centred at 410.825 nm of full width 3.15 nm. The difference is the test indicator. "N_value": 1.0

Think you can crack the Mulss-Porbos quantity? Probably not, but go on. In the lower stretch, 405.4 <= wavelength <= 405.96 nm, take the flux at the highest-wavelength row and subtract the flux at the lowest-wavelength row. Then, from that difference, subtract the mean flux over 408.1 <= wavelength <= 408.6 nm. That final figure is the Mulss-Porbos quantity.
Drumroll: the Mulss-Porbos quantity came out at -10.8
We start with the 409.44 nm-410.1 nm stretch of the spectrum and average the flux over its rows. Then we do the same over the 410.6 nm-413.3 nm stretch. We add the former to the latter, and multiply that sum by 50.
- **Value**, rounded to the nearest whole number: 984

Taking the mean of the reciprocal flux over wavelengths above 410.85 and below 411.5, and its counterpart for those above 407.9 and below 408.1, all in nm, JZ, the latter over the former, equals 0.94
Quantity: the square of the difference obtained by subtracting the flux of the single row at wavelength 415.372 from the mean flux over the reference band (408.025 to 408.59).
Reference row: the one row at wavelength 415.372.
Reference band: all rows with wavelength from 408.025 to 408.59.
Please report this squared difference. 1.1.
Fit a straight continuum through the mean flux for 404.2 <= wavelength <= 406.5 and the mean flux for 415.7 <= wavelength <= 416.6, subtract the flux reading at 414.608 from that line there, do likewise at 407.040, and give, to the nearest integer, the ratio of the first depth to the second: 3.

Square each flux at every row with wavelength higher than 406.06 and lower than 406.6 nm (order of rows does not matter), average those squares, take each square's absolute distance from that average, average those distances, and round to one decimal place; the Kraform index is 4.4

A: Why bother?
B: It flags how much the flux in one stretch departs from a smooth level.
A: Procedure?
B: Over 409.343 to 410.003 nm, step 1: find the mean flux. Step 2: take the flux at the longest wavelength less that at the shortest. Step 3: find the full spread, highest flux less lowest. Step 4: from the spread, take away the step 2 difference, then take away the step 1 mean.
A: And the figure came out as -8.3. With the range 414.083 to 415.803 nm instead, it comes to -7.6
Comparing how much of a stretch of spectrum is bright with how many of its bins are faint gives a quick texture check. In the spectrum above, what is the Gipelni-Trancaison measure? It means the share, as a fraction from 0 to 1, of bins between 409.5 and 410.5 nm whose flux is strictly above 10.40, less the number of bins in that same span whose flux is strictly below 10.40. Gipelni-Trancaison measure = -10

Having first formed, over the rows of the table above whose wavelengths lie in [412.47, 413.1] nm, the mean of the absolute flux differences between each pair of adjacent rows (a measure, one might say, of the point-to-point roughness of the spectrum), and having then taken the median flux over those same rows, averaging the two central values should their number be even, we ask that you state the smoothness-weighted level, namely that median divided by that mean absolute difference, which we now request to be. 127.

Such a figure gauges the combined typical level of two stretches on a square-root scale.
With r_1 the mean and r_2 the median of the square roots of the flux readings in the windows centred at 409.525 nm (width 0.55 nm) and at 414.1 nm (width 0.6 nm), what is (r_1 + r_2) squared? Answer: 41.9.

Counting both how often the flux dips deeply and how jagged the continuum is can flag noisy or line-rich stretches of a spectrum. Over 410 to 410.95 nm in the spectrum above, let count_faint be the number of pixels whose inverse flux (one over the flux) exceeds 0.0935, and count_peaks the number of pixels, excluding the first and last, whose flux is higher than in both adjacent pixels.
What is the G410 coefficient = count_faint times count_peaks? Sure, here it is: 10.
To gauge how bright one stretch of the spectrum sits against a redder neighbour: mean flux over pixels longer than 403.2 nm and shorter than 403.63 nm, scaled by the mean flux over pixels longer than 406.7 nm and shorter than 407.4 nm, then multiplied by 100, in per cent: 92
